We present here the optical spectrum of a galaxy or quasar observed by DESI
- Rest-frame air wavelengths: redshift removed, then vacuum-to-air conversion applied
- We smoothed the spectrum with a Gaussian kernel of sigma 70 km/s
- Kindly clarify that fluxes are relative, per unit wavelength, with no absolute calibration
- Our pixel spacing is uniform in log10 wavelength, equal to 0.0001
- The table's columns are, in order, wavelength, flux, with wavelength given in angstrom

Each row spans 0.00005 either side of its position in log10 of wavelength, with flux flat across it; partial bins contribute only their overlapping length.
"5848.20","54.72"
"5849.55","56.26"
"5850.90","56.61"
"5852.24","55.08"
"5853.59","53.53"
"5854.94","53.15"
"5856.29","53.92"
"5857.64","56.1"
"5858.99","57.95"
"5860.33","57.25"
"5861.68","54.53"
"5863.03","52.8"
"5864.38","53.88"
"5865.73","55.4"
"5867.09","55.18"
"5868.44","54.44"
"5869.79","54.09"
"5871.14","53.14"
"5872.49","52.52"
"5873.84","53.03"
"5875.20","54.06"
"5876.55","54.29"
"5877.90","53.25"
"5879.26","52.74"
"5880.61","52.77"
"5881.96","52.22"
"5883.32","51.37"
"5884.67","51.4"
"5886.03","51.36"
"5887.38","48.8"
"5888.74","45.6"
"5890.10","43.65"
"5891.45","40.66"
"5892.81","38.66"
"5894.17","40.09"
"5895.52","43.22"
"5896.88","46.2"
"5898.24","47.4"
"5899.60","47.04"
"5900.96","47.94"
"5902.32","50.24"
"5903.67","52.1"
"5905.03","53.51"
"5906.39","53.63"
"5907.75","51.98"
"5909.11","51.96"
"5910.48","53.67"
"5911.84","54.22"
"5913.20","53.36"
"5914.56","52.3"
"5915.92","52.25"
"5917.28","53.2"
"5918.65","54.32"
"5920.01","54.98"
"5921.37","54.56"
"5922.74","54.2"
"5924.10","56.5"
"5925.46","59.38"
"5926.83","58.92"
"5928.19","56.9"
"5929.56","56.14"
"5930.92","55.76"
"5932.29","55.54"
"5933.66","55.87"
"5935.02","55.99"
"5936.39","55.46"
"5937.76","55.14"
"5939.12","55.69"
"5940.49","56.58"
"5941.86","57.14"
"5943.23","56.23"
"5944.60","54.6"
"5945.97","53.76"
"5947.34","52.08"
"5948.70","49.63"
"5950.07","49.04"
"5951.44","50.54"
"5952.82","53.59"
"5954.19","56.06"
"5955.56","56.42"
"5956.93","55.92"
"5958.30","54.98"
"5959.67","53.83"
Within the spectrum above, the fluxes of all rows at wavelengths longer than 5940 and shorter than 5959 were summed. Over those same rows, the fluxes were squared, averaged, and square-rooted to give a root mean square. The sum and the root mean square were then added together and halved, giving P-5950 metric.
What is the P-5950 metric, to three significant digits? 405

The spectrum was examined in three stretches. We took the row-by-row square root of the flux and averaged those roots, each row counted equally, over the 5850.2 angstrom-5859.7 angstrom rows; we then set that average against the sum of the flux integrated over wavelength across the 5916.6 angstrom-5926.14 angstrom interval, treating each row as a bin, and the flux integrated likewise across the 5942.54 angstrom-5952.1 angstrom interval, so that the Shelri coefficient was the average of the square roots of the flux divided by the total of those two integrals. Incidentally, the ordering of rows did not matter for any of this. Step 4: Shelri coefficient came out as 0.0072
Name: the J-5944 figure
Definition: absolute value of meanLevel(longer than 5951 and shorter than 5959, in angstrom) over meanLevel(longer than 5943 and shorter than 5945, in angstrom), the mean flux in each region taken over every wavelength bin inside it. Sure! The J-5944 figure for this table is 0.99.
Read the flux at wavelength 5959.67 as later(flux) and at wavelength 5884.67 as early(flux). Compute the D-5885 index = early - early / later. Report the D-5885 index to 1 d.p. 50.4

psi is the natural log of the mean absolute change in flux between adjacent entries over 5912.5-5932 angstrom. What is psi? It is 0.0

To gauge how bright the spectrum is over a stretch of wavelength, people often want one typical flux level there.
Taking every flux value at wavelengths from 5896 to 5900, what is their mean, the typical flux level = 47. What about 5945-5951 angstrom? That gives 51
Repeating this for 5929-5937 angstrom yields 56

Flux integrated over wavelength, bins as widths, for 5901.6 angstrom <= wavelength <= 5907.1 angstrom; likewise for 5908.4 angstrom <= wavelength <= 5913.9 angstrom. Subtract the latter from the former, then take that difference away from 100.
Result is 105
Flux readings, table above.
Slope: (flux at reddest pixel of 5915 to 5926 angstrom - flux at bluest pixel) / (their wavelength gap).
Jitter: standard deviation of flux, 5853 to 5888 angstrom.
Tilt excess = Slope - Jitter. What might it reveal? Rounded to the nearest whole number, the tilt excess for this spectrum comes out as -1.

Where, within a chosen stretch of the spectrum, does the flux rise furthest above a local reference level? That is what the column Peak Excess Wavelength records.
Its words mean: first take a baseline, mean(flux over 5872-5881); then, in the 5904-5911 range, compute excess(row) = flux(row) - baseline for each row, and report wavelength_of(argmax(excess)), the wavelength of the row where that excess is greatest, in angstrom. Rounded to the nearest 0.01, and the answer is 5910.48 angstrom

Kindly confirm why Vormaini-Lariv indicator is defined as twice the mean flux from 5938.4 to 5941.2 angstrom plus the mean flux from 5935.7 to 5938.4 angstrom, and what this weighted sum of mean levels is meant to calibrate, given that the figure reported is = 168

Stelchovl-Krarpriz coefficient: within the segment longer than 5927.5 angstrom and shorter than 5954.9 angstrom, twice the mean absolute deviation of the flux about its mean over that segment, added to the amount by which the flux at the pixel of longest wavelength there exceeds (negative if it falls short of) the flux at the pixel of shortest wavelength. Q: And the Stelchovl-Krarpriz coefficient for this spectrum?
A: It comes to 3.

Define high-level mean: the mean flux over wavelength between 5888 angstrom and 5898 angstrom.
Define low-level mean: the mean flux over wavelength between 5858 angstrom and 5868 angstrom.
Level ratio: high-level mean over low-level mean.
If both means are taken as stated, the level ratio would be 0.77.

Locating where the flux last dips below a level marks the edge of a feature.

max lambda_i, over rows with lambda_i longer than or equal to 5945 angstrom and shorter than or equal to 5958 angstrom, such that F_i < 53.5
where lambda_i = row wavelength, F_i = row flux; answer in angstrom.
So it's 5951.44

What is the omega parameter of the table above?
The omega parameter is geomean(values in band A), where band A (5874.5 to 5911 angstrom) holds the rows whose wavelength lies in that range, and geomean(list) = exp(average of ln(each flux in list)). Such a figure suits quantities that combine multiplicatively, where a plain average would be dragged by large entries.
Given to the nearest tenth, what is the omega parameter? 49.0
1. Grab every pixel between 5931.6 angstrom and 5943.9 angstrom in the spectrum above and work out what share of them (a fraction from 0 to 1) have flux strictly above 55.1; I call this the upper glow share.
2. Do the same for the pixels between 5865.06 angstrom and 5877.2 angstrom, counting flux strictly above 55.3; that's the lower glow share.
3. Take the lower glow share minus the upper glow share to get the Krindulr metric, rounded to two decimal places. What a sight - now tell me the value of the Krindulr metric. -0.89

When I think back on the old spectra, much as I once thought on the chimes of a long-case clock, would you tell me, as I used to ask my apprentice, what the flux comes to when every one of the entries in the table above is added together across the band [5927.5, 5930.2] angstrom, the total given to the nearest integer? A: 113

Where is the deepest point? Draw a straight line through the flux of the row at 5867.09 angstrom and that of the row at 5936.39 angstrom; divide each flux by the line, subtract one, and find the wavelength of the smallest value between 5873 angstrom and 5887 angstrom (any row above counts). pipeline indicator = 5886.03 angstrom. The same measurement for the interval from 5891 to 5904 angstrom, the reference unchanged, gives 5892.81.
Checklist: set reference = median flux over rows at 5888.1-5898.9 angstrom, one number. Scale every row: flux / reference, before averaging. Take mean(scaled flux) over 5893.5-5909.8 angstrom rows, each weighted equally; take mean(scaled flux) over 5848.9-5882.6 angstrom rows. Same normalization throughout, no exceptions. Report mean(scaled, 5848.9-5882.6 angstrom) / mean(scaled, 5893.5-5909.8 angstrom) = 1.11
